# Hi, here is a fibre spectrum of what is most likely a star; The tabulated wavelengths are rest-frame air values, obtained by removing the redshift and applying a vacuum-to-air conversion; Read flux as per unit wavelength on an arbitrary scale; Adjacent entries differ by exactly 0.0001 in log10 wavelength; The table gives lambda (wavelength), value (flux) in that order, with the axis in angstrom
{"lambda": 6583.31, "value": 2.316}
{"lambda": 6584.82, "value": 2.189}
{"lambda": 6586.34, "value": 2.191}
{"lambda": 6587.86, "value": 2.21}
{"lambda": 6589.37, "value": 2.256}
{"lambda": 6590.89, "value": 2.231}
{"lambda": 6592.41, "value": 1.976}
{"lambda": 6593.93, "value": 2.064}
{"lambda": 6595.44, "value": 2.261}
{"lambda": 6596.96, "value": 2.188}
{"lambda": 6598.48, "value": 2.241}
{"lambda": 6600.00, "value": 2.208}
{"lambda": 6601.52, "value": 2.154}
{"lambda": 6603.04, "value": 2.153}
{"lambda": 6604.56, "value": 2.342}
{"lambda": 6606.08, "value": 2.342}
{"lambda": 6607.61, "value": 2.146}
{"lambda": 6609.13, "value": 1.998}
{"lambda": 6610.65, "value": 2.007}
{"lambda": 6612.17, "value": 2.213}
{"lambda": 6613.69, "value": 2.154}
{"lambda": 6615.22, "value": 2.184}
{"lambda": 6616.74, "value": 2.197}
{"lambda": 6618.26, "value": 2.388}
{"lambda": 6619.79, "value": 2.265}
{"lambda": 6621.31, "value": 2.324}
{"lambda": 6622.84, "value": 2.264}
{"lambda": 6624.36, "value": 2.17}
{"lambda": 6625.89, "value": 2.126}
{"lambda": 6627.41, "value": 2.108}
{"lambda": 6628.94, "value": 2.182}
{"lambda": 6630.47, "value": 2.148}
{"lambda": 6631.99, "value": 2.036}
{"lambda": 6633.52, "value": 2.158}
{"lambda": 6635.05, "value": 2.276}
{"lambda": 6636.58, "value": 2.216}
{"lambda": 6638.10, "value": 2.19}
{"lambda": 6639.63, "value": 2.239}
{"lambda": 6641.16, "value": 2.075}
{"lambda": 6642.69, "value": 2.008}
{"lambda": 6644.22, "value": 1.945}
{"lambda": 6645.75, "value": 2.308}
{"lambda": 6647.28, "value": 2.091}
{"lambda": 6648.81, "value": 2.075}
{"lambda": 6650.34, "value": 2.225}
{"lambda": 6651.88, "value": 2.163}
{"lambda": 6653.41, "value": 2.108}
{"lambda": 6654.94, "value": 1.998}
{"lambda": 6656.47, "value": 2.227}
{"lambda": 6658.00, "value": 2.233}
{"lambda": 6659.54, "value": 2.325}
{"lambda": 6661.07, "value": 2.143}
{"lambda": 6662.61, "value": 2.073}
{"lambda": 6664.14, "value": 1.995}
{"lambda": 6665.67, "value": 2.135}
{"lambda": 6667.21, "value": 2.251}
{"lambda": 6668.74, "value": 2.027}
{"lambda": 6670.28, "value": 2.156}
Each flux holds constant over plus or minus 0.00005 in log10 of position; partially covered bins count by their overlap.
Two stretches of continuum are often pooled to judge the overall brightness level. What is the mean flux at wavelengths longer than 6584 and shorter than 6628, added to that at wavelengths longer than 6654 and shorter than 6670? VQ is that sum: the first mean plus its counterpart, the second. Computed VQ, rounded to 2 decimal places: 4.33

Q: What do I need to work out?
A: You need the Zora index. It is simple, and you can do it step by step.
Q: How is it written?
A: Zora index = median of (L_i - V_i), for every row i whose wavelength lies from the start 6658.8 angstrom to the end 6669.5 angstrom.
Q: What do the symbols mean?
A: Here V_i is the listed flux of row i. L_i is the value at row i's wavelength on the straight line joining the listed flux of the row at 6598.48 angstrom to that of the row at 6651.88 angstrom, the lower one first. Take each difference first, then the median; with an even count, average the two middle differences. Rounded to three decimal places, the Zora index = 0.008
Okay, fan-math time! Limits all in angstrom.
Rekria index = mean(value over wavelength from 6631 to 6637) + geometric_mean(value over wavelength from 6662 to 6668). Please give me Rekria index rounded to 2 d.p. 4.28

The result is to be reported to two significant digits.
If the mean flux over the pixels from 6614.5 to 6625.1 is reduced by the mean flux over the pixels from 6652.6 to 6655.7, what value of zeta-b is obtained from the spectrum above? 0.20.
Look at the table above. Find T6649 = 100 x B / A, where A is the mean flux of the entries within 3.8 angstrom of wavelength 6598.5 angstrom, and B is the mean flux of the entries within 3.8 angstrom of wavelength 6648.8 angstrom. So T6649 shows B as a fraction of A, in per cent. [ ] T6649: 98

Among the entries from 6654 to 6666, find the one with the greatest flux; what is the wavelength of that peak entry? 6659.54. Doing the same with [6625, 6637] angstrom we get 6635.05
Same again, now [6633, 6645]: 6635.05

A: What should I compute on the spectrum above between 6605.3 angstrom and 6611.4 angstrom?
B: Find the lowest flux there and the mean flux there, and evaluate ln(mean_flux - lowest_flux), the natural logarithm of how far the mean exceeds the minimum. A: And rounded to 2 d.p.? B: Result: -2.08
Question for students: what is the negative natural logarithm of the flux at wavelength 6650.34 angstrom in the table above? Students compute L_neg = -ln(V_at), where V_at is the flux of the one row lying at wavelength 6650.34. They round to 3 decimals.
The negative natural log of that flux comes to -0.800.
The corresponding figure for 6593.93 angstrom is -0.725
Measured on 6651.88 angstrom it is -0.771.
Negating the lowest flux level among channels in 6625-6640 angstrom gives -2.04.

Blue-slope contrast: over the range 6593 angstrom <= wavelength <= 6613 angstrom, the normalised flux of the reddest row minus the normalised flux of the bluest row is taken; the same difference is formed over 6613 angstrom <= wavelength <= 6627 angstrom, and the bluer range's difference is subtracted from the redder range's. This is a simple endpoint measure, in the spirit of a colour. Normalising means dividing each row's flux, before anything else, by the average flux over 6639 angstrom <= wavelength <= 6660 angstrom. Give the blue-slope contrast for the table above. -0.083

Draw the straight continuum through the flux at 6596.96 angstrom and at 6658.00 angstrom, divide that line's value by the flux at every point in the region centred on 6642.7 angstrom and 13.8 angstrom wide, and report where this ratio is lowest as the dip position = 6645.75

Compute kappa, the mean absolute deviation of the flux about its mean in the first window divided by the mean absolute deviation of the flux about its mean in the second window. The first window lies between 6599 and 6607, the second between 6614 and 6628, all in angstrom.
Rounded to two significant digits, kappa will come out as 1.1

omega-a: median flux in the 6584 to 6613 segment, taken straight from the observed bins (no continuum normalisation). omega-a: 2.19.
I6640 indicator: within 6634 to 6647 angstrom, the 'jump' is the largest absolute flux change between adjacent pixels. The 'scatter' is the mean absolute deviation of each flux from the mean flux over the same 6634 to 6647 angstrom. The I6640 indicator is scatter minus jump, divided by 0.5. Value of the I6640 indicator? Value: -0.50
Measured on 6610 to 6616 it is -0.28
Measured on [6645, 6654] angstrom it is -0.29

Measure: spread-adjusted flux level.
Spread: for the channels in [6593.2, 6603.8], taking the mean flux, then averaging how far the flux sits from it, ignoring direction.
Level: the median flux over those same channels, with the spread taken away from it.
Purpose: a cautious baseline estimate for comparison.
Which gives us 2.14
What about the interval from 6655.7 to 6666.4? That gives 2.06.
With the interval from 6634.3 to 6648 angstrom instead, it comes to 2.08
